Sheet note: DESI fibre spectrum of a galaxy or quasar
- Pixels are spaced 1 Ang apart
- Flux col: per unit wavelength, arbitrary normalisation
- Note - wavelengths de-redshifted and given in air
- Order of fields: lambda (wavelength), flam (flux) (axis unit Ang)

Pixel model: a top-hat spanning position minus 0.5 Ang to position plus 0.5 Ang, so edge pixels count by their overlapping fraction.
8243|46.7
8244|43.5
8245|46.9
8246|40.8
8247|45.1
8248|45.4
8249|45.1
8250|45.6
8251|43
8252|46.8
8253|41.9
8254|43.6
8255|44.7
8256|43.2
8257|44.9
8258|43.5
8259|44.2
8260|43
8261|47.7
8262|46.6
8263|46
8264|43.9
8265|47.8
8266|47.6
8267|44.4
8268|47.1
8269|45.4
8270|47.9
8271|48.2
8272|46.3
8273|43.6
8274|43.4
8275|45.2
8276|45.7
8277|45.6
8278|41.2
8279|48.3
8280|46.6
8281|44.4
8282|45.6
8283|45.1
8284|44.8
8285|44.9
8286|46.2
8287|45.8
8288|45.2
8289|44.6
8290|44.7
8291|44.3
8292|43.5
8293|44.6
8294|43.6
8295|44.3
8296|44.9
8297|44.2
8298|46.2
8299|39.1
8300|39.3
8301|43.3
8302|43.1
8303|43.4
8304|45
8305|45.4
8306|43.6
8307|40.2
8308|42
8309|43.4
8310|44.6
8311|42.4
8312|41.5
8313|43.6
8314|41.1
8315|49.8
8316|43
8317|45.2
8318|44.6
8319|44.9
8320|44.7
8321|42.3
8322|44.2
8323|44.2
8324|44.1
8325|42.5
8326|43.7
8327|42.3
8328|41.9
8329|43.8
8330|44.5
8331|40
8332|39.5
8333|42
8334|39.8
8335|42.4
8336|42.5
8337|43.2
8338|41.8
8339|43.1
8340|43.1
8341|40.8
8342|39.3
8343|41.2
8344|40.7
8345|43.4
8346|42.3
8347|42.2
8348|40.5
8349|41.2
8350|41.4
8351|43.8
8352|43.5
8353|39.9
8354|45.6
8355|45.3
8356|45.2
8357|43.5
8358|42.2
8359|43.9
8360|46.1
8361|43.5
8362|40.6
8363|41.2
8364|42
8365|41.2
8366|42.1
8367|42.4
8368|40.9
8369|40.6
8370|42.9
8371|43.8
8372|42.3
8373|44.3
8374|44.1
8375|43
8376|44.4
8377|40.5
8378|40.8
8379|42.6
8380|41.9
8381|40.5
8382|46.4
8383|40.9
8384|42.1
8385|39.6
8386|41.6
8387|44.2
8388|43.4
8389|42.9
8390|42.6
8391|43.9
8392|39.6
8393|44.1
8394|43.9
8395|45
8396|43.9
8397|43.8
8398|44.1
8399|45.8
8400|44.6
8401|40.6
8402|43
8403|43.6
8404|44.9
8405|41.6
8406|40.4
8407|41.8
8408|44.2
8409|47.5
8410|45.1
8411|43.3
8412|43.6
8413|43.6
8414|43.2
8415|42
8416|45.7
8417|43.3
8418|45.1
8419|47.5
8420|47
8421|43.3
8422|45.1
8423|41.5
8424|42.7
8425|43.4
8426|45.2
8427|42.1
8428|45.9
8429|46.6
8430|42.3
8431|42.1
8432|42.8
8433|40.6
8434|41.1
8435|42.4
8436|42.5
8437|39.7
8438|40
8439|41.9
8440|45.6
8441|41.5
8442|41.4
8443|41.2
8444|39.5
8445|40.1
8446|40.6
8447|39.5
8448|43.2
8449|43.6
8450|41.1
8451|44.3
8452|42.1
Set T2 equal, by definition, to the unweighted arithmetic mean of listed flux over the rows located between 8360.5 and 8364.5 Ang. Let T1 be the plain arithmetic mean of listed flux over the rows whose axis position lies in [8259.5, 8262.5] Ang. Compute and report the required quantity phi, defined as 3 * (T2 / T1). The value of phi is 2.74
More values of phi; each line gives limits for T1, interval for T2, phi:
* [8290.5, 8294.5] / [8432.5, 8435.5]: 2.82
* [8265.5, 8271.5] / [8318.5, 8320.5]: 2.87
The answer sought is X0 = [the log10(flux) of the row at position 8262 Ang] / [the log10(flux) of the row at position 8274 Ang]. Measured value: 1.02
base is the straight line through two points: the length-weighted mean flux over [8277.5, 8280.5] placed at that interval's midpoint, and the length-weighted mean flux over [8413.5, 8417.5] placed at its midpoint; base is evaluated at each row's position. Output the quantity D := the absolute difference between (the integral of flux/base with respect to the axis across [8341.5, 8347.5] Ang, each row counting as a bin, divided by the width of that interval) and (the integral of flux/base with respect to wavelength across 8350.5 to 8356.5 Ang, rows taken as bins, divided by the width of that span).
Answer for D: 0.056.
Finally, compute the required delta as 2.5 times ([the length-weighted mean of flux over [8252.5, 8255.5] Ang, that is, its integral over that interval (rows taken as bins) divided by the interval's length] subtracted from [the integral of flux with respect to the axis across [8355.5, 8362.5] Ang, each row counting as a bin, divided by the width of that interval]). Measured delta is 0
